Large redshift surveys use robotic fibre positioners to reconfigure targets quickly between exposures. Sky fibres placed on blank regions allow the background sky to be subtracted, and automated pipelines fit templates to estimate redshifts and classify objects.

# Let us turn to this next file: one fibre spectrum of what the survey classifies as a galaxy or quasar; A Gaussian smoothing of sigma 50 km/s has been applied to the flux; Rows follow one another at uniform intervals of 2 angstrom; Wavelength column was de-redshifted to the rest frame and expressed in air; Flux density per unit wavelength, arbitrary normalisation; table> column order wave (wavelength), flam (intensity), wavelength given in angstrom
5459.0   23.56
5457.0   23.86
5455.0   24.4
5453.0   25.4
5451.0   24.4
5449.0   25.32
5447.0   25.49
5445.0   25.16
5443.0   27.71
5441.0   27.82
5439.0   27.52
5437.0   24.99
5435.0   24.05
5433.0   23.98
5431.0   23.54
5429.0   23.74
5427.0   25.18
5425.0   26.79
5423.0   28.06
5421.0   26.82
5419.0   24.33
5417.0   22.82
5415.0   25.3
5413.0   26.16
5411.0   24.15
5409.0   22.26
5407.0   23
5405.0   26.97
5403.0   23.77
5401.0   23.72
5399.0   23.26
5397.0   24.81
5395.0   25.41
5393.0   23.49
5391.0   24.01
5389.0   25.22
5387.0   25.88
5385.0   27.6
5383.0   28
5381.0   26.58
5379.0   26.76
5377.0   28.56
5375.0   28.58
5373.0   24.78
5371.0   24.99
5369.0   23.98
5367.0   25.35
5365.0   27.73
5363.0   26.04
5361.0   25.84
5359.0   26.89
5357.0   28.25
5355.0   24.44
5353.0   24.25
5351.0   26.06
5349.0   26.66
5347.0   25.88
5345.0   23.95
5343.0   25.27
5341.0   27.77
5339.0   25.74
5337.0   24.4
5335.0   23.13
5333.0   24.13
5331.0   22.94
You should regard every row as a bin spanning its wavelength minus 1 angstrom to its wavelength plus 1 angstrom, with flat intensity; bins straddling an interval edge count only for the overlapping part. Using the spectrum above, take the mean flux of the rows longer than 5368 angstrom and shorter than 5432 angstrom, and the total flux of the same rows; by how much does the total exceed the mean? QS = 783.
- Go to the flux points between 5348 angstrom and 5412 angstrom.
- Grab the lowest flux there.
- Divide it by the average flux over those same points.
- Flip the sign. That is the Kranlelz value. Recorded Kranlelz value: -0.872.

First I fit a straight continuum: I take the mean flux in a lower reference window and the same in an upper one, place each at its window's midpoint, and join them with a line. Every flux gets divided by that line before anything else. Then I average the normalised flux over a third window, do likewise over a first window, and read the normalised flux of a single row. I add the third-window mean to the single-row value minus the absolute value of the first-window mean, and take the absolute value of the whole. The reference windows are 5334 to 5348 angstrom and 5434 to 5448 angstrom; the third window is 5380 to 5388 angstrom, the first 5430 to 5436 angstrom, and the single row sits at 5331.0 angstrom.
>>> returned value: 1.06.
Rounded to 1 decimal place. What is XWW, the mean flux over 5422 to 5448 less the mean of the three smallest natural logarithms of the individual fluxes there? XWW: 22.5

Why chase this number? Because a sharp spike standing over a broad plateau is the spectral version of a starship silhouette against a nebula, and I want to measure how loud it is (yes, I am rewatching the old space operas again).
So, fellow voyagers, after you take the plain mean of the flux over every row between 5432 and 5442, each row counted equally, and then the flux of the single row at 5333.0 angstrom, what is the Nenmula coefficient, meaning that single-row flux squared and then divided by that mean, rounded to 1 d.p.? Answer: 22.7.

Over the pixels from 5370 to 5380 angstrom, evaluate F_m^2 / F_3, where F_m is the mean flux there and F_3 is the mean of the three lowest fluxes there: 28.0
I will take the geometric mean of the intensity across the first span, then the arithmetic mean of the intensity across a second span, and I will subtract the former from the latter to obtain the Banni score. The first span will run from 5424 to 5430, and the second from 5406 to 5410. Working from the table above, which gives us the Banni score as -2.6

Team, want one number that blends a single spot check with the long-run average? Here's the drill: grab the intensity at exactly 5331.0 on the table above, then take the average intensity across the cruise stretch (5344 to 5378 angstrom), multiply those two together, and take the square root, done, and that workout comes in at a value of 24.4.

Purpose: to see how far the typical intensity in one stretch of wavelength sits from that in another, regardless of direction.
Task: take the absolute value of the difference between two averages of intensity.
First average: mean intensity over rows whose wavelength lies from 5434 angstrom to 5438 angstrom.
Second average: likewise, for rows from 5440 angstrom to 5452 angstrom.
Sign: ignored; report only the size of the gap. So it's 1.5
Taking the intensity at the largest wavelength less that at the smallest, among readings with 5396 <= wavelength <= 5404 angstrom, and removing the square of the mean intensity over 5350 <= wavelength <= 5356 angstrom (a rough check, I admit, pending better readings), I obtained -622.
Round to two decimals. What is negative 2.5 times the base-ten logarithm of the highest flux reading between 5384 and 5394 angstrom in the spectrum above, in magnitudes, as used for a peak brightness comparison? -3.60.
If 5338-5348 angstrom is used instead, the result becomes -3.61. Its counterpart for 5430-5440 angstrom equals -3.60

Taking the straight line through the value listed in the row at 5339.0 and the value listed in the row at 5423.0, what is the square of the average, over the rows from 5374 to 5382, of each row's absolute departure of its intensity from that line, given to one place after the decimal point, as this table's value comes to 1.0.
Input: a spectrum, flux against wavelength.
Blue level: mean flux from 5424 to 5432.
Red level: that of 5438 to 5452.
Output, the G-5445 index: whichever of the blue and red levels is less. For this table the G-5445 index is 24.8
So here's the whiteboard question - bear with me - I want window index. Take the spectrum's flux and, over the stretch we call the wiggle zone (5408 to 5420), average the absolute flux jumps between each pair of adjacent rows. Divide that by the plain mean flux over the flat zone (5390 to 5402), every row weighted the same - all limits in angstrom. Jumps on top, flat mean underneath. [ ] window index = 0.07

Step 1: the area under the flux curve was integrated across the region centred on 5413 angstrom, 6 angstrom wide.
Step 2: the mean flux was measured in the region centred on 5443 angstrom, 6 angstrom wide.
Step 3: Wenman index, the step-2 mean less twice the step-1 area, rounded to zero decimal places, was -276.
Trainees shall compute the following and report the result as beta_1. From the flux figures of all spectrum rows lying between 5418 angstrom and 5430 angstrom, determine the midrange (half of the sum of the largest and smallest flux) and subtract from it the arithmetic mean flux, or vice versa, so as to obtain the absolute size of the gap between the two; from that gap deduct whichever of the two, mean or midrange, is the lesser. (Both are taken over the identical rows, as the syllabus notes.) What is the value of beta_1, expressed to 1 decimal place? -25.7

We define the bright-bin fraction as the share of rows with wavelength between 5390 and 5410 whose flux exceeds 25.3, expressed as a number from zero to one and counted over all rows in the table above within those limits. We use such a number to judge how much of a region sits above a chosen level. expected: 0.2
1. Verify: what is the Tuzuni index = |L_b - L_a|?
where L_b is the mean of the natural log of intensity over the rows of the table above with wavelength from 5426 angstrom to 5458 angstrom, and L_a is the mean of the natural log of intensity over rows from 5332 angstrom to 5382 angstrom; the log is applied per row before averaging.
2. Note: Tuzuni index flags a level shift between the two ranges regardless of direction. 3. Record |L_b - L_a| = 0.03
